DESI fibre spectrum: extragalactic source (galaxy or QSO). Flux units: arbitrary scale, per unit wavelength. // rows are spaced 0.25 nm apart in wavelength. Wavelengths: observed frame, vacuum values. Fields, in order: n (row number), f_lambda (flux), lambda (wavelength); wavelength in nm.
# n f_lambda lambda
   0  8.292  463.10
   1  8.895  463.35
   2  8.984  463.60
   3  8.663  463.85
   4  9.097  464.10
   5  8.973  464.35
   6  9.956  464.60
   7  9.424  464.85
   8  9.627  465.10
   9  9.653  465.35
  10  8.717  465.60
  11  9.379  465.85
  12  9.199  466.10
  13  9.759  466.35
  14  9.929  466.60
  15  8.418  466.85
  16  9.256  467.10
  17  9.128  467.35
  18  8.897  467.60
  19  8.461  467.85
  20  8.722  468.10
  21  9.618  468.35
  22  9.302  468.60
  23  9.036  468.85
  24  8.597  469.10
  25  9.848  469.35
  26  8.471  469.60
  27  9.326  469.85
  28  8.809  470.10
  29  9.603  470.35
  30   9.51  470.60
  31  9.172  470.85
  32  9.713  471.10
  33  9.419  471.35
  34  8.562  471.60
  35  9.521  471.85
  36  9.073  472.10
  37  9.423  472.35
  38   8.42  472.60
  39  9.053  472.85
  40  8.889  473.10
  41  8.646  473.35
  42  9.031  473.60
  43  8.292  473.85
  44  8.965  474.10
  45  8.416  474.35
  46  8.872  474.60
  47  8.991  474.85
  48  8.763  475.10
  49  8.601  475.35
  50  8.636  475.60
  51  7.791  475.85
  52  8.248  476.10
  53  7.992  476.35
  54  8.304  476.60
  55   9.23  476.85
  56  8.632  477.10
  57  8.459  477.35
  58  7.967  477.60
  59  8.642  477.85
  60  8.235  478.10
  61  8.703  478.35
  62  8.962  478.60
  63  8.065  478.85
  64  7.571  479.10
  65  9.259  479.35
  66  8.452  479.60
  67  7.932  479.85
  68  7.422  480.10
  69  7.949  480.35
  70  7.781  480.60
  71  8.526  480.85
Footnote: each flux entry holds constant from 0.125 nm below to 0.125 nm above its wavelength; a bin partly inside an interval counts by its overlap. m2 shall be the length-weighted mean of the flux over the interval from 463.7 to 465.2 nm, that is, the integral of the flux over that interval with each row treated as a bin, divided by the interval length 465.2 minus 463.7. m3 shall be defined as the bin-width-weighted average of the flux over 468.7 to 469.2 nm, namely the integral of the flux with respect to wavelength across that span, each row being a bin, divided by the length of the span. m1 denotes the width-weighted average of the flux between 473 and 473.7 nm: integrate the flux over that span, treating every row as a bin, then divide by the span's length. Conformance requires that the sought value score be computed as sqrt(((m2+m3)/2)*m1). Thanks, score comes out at 8.96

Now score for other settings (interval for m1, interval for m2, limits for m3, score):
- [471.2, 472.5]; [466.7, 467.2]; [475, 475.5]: 8.98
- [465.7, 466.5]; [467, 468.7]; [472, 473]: 9.23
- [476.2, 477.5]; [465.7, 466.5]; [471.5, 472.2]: 8.87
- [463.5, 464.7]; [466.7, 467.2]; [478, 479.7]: 8.89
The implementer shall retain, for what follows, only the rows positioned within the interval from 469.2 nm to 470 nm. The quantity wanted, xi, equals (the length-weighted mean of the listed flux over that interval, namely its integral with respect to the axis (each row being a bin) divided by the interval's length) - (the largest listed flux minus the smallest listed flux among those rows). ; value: 7.81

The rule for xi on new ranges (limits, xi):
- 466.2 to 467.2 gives 7.83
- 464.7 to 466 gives 8.43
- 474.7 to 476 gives 7.36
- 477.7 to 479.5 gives 6.80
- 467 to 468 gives 8.13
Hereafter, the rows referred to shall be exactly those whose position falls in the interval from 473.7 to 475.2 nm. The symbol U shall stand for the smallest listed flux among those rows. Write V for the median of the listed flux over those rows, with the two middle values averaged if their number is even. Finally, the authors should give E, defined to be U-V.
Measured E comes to -0.53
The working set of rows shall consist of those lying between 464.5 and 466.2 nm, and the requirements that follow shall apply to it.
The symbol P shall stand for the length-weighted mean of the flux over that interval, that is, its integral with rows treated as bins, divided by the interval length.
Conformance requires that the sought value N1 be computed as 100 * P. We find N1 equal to 942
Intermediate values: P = 9.4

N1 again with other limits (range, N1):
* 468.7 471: 916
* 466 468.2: 909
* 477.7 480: 841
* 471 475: 895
